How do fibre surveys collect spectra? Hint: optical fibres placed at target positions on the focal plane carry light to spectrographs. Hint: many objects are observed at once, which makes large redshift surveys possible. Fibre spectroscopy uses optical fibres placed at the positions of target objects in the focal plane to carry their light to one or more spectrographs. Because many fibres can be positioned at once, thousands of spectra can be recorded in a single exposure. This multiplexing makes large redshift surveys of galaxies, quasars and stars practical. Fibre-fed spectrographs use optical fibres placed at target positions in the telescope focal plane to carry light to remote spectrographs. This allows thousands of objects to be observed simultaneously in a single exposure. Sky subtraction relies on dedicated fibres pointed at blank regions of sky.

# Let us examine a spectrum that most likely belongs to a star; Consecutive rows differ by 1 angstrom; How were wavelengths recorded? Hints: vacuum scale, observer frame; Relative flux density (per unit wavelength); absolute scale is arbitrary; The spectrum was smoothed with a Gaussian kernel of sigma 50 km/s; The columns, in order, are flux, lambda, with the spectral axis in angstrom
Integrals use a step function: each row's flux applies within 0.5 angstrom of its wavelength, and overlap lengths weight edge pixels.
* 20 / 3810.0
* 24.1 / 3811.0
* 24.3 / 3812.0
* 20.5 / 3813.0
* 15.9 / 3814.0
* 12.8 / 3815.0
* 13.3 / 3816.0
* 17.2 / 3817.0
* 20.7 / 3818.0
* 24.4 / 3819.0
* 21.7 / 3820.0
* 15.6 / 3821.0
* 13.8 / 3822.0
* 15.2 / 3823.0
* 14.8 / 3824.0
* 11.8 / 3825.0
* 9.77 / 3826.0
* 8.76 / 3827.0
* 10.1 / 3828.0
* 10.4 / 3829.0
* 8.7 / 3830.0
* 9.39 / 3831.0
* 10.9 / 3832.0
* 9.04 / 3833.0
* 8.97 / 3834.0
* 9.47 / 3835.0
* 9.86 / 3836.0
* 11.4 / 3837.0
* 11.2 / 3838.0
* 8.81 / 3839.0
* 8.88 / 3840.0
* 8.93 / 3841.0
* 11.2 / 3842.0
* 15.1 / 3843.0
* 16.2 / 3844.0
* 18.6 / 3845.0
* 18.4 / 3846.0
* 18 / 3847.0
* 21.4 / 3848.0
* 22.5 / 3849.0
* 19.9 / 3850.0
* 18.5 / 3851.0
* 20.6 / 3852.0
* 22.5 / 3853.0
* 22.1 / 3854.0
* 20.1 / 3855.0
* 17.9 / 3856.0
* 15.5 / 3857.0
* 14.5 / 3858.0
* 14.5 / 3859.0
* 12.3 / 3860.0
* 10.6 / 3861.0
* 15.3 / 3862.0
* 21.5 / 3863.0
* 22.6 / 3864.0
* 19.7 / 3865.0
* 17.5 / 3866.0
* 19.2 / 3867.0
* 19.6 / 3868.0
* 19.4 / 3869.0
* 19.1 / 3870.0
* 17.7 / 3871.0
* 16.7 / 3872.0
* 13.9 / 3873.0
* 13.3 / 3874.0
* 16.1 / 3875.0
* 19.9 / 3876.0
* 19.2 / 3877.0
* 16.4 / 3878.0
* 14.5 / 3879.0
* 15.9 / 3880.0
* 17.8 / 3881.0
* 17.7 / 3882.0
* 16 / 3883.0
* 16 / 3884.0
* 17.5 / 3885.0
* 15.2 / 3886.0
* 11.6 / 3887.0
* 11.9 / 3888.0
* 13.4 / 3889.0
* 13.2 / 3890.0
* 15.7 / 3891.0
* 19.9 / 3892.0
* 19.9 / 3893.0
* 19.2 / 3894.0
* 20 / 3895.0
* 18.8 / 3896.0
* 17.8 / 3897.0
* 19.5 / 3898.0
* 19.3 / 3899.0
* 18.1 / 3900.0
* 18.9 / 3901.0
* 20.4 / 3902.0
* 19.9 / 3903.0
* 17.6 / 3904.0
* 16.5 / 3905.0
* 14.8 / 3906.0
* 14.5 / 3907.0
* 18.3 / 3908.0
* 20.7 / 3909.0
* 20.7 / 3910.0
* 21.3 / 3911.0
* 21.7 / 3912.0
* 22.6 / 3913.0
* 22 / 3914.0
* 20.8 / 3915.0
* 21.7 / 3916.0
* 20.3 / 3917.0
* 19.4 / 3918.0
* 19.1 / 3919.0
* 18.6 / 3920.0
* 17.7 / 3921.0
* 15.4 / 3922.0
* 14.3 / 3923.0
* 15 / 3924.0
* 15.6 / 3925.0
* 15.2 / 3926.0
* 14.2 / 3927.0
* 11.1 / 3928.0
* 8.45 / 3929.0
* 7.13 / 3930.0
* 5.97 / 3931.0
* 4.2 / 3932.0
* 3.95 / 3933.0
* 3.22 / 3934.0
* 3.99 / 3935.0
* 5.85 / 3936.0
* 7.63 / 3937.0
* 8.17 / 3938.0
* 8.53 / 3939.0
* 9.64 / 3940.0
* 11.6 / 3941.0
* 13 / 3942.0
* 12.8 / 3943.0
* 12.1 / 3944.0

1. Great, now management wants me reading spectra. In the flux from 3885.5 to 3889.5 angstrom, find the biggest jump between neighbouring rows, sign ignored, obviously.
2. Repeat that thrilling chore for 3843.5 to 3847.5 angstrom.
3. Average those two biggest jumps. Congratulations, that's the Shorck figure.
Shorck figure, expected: 3.0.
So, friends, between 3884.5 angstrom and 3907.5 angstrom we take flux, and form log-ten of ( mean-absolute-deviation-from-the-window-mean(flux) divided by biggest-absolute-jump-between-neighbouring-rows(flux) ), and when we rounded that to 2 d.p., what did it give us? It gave -0.25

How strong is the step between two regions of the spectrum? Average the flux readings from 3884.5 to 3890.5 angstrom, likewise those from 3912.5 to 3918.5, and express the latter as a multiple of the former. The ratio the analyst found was 1.53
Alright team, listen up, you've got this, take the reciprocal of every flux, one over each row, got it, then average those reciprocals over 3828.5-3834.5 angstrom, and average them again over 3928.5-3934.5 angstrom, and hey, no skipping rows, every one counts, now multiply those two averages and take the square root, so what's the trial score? 0.15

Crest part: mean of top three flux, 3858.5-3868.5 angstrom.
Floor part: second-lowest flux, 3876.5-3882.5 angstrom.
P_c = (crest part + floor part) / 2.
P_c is 19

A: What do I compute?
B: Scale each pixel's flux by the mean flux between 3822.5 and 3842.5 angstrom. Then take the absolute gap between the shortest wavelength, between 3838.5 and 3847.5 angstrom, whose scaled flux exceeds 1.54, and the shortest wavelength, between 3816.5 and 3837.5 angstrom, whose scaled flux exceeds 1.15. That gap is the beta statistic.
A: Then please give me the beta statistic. 27 angstrom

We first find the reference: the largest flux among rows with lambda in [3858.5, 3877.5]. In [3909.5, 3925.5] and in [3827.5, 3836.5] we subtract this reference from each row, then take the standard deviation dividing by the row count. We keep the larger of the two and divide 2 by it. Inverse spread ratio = 0.75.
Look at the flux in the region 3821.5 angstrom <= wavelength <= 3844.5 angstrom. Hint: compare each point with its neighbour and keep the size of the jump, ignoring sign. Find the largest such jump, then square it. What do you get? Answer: 15.2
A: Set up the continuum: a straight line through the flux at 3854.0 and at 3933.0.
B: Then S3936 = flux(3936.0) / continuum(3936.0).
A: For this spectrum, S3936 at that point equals 1.8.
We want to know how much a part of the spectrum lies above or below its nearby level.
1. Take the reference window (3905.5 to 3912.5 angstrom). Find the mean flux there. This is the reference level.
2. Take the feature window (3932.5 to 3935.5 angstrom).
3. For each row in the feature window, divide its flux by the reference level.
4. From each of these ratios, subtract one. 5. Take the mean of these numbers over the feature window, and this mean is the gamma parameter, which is -0.80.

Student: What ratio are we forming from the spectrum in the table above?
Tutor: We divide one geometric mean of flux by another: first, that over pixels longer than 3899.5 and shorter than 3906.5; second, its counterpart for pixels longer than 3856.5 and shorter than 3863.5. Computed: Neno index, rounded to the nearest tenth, 1.2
